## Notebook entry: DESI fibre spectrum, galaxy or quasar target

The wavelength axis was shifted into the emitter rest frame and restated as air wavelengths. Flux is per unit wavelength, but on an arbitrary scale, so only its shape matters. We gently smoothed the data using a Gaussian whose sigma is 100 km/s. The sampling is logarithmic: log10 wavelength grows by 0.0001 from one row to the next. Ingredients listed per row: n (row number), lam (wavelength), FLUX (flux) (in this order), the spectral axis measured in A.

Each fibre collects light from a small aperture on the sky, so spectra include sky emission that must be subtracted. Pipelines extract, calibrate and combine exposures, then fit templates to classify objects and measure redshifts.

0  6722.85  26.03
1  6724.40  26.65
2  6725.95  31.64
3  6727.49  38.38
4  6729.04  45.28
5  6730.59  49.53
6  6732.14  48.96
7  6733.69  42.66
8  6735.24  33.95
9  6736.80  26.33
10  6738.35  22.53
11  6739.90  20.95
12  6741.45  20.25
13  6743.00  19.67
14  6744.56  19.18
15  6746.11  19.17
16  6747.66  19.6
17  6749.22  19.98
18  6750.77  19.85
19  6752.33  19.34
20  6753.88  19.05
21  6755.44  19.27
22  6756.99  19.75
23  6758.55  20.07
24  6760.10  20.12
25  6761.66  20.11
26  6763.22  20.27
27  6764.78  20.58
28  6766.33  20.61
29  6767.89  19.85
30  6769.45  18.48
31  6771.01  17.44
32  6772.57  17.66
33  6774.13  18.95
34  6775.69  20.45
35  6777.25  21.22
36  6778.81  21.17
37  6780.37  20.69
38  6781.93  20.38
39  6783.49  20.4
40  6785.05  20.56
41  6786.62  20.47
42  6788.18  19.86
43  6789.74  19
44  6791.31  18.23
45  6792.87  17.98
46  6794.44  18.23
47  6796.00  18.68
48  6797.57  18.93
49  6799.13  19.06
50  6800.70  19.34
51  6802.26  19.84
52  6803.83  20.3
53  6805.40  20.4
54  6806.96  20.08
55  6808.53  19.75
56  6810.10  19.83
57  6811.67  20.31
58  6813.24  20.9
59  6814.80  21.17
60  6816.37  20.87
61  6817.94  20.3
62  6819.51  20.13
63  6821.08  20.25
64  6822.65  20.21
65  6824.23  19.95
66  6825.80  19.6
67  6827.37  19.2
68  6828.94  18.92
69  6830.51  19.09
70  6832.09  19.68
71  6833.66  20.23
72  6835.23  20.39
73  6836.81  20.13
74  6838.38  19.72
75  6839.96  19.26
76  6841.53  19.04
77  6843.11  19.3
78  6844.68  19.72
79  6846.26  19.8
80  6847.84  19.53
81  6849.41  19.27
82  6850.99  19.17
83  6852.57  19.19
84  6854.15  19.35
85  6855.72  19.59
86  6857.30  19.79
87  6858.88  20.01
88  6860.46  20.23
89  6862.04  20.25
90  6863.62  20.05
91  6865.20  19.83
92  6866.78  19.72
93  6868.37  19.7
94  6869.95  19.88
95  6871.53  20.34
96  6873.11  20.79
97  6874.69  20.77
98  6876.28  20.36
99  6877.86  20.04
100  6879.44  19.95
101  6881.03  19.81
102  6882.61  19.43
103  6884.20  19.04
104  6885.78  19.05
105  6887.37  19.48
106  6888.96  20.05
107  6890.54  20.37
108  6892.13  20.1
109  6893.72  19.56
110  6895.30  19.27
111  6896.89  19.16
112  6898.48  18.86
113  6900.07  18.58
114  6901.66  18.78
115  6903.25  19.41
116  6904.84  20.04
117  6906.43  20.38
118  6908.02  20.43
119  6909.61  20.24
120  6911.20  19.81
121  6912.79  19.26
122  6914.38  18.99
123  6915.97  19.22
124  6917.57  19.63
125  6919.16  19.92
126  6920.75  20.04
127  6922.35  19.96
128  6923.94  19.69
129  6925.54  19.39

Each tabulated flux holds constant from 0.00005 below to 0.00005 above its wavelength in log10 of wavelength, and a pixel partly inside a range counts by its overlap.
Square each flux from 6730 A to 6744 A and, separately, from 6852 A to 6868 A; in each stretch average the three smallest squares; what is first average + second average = 787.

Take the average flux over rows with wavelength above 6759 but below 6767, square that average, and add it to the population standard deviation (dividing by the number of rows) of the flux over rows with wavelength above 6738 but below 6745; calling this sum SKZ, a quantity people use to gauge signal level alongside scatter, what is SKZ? 415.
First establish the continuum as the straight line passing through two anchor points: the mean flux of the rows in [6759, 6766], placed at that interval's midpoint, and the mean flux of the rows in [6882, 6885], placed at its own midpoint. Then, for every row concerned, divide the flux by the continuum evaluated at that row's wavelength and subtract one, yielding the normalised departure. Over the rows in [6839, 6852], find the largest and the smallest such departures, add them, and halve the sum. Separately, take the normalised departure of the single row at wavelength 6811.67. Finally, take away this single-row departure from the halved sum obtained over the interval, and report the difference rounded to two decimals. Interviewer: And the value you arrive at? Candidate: -0.03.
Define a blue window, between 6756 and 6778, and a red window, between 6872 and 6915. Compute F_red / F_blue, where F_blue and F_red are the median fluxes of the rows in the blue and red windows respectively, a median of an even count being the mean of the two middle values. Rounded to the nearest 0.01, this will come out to 0.99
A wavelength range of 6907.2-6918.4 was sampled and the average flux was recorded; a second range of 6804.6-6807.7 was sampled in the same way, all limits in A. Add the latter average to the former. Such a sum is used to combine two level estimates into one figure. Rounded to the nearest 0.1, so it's 39.9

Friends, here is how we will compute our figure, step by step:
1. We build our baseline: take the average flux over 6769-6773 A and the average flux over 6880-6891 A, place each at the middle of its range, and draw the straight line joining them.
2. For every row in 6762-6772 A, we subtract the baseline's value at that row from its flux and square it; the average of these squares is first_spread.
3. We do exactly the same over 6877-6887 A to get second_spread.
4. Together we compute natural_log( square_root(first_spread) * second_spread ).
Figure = -0.86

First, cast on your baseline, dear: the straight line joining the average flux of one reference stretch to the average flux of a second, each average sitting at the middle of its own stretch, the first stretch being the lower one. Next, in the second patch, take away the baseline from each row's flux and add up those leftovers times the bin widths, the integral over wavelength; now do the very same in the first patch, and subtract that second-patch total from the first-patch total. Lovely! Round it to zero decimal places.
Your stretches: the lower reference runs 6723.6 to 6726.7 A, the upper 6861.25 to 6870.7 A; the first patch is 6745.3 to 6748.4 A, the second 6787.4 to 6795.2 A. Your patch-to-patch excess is 22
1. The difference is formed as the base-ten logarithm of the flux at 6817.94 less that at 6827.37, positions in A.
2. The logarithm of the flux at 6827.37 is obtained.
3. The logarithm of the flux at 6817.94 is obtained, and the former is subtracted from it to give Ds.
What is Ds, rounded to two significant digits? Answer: 0.024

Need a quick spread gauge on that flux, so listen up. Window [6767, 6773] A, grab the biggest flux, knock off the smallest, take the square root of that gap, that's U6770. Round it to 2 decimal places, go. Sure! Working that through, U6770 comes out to 1.55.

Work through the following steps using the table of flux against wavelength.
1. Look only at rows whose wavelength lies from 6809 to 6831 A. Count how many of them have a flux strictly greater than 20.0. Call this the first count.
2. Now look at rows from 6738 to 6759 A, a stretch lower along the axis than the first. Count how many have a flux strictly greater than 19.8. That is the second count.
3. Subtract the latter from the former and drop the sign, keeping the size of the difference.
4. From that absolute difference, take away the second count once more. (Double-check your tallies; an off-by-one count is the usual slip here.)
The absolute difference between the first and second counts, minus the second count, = -4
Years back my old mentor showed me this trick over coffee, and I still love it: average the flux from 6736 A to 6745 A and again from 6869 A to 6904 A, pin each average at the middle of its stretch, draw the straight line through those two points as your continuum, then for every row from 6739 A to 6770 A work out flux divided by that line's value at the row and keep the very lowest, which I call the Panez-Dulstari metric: 0.87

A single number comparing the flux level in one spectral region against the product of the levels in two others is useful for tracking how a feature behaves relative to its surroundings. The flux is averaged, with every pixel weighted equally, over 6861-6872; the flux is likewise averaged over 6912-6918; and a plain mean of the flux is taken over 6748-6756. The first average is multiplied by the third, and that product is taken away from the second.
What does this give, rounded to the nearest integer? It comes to -370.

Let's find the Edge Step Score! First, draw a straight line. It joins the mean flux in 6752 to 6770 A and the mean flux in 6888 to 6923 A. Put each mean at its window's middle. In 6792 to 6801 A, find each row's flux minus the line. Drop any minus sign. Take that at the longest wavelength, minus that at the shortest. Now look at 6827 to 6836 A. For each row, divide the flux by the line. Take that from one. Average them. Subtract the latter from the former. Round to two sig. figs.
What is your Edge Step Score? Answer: -1.4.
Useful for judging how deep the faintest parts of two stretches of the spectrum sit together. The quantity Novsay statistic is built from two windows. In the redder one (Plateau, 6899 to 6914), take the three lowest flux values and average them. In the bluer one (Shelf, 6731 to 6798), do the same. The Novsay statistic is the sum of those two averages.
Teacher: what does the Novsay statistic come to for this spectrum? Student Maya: 36.6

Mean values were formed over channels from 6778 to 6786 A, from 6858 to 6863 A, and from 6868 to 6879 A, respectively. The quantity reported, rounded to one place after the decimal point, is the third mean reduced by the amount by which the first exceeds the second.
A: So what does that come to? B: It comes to 19.8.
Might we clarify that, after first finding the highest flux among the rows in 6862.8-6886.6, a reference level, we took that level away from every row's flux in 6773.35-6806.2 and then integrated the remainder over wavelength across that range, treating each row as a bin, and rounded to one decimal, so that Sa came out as -35.1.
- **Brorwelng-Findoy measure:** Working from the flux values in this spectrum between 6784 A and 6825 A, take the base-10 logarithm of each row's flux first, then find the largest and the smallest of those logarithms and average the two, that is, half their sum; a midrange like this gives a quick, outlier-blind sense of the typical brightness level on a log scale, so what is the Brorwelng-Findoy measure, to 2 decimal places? 1.29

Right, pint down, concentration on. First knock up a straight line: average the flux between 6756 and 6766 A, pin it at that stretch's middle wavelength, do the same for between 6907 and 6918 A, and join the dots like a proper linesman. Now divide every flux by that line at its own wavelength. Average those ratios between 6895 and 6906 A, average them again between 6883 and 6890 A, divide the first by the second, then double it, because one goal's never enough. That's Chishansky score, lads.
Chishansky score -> 1.98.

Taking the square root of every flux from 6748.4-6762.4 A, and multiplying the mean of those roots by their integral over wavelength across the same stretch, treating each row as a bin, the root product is 276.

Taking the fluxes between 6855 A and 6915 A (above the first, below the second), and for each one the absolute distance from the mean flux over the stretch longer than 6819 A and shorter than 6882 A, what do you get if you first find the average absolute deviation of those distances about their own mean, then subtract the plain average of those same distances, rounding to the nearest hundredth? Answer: -0.18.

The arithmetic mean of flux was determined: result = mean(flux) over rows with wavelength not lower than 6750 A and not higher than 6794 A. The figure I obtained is 19.7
